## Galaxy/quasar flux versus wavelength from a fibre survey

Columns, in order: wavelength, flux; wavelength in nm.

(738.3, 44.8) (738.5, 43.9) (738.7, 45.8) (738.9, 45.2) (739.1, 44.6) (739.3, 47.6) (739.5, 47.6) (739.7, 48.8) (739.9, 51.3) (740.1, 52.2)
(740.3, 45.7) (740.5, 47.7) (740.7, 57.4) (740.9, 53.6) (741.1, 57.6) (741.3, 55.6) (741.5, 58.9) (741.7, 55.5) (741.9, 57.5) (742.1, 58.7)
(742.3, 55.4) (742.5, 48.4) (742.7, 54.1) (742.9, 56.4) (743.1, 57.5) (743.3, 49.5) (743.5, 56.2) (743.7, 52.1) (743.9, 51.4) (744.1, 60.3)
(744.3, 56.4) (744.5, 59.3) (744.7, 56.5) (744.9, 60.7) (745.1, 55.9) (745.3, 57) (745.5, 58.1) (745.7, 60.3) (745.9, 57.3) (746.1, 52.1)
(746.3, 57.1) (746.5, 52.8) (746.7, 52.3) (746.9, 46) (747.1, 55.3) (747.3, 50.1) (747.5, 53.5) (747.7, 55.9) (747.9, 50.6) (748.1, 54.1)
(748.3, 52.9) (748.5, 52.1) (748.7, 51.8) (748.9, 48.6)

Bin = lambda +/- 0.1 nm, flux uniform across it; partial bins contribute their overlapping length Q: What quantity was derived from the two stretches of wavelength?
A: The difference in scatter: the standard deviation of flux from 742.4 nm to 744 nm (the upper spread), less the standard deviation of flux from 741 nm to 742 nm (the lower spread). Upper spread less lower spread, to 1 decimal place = 1.9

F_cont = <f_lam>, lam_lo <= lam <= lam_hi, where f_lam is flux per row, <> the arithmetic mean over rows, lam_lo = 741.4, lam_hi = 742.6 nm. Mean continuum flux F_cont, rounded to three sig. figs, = 55.7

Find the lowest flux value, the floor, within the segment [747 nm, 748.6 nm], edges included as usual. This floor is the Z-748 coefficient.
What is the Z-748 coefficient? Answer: 50.1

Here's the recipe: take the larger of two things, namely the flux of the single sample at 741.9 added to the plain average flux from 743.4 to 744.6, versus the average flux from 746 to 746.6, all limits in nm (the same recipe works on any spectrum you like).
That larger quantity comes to 113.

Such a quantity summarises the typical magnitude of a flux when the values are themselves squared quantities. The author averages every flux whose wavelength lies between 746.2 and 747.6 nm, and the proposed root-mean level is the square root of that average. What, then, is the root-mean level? 7.2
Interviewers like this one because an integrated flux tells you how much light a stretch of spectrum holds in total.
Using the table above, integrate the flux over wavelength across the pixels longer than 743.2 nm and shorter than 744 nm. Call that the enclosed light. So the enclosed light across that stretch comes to 42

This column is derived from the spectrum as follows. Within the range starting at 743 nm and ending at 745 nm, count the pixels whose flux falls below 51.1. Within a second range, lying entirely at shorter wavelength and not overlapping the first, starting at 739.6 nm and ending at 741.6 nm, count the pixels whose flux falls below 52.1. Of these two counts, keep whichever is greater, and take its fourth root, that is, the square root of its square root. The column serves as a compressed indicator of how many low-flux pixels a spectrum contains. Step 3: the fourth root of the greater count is 1.41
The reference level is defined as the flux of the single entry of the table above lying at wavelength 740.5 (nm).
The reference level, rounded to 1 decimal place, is 47.7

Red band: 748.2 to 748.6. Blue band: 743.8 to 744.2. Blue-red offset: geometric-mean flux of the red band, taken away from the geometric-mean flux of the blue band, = 3.2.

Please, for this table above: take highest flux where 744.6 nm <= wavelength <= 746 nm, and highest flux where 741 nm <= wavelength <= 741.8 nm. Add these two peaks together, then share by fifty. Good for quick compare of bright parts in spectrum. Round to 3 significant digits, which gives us 2.39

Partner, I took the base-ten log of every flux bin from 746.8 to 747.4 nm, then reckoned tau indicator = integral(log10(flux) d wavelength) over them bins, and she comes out 1.02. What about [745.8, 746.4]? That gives 1.05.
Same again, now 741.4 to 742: 1.05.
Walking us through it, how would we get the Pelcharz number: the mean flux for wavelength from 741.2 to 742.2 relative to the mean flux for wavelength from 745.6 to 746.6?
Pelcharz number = 1.02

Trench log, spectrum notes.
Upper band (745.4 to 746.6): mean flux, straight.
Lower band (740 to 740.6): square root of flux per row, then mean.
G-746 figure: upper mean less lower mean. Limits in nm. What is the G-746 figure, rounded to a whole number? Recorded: 49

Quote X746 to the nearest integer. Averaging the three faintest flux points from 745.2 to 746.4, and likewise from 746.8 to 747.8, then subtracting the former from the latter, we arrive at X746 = -6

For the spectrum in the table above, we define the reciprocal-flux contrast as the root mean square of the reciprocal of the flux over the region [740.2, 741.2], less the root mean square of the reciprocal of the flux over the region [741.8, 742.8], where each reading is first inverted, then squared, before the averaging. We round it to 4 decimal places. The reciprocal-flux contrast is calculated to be 0.0010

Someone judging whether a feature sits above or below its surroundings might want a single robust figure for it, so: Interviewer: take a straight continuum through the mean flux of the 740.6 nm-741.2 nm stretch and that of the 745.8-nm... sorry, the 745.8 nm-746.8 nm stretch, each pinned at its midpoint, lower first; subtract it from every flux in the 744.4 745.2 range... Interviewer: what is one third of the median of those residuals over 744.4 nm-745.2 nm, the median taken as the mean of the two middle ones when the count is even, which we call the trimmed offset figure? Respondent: 1.0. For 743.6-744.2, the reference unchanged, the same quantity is -1.0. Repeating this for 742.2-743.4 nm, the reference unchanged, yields -0.3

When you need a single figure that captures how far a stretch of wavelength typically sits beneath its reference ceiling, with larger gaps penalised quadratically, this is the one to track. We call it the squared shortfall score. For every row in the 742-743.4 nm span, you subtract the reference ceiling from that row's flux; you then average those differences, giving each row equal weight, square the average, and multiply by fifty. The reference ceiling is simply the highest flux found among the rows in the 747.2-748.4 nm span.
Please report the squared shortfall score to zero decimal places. 130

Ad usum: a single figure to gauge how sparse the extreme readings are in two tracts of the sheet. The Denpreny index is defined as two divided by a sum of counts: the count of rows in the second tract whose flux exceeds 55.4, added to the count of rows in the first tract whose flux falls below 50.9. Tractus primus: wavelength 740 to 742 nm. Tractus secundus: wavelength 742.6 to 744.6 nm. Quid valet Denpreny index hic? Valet 0.25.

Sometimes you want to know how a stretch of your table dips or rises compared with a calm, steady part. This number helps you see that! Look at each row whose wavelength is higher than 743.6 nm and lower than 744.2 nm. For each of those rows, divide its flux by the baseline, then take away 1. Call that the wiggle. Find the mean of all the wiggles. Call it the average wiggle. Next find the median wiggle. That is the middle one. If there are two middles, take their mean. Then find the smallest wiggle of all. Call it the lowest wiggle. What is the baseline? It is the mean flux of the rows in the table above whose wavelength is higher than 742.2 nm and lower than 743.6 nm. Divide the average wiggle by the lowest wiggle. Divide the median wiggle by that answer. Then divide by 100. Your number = 0.0013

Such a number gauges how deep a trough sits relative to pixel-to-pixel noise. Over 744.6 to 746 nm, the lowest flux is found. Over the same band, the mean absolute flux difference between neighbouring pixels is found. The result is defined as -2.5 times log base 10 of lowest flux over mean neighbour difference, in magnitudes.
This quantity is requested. -3.3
